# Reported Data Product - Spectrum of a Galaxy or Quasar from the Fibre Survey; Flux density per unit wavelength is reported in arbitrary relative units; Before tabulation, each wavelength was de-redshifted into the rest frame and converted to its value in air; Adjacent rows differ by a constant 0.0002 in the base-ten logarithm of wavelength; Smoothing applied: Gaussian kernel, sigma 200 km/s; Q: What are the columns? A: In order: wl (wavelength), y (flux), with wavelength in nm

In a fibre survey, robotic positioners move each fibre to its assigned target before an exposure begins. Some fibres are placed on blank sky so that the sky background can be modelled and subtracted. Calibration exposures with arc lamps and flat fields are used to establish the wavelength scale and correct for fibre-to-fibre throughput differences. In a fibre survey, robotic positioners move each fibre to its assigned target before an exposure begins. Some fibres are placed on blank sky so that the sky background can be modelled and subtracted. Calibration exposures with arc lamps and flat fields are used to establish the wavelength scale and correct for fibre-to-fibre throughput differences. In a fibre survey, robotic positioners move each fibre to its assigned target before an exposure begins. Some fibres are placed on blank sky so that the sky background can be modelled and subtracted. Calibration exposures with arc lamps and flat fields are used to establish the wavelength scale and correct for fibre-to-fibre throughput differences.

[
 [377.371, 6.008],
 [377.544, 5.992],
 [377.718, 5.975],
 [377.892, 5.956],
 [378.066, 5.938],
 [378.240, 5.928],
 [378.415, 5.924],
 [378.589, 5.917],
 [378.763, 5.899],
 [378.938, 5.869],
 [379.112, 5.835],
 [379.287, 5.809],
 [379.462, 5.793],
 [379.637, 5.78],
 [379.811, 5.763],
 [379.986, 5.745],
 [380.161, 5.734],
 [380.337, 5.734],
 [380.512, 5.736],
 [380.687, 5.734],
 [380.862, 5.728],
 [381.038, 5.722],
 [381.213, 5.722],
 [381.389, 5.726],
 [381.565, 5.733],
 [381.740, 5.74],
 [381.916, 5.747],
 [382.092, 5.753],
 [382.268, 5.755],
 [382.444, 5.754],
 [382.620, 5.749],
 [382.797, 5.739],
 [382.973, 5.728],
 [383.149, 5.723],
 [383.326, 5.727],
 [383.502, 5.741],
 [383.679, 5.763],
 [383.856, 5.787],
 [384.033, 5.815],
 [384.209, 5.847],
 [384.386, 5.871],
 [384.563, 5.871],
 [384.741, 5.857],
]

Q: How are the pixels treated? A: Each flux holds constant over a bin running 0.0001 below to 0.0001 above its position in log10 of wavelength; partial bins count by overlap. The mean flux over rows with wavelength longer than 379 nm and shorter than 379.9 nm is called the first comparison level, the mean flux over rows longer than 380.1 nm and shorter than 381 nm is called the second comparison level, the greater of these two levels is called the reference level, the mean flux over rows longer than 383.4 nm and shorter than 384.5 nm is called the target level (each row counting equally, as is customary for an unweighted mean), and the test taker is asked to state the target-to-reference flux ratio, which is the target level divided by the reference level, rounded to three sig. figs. 1.00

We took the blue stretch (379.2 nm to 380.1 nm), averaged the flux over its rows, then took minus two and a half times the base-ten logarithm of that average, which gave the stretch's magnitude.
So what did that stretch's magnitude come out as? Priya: -1.90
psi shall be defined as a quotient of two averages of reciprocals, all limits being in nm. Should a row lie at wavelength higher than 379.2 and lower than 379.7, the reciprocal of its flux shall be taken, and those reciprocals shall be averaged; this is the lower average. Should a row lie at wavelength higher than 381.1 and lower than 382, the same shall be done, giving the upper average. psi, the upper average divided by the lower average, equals 1.01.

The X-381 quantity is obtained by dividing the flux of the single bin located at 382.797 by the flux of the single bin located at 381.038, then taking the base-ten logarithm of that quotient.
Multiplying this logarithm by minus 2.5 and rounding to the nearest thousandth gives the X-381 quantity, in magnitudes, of -0.003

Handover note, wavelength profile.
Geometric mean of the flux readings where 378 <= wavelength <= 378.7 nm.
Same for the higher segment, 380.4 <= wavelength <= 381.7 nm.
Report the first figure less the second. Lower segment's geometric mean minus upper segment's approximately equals 0.20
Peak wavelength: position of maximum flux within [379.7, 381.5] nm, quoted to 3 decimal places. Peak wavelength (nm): 379.811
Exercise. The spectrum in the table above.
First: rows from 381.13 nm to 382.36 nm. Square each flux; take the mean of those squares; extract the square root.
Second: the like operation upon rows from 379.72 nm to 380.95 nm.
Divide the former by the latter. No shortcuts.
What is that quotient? 1.000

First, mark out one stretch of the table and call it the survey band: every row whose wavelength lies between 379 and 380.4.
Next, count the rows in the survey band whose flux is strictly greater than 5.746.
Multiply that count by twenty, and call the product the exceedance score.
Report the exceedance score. 100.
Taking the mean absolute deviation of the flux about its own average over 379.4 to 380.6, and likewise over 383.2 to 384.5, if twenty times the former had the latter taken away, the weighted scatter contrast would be 0.4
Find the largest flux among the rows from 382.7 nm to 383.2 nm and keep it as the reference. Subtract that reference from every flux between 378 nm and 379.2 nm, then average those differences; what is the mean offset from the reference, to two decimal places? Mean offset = 0.16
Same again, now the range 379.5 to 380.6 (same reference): 0.01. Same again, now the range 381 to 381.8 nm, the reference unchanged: -0.01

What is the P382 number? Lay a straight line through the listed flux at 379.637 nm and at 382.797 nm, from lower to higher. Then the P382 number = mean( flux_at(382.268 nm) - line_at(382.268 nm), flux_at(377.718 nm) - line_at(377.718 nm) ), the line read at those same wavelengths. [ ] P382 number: 0.09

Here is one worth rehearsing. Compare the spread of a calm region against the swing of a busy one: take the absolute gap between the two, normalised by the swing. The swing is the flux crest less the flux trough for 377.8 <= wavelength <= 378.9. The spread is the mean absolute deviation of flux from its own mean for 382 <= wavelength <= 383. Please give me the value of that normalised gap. 0.85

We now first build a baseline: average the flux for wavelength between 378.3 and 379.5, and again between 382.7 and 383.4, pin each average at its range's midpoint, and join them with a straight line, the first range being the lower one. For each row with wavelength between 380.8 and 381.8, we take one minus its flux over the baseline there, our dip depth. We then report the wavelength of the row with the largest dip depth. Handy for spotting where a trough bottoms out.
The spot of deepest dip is 381.038 nm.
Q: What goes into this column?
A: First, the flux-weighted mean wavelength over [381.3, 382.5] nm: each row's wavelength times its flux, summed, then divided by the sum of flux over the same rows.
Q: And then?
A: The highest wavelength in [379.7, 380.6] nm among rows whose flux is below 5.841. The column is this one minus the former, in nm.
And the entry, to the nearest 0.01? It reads -1.40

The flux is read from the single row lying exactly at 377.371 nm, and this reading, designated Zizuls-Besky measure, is 6.008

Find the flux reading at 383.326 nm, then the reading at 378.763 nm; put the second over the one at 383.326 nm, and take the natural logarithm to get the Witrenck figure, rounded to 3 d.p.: 0.030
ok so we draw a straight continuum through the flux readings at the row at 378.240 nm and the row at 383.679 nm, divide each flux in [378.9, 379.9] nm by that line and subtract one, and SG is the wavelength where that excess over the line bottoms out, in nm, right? 379.811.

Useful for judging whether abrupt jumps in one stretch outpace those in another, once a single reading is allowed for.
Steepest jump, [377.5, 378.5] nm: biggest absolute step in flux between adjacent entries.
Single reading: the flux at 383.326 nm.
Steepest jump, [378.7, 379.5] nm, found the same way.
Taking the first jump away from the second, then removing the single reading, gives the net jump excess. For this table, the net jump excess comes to -5.71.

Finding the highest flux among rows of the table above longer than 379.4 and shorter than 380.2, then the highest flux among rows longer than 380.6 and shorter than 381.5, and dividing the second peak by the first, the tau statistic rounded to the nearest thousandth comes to 0.990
